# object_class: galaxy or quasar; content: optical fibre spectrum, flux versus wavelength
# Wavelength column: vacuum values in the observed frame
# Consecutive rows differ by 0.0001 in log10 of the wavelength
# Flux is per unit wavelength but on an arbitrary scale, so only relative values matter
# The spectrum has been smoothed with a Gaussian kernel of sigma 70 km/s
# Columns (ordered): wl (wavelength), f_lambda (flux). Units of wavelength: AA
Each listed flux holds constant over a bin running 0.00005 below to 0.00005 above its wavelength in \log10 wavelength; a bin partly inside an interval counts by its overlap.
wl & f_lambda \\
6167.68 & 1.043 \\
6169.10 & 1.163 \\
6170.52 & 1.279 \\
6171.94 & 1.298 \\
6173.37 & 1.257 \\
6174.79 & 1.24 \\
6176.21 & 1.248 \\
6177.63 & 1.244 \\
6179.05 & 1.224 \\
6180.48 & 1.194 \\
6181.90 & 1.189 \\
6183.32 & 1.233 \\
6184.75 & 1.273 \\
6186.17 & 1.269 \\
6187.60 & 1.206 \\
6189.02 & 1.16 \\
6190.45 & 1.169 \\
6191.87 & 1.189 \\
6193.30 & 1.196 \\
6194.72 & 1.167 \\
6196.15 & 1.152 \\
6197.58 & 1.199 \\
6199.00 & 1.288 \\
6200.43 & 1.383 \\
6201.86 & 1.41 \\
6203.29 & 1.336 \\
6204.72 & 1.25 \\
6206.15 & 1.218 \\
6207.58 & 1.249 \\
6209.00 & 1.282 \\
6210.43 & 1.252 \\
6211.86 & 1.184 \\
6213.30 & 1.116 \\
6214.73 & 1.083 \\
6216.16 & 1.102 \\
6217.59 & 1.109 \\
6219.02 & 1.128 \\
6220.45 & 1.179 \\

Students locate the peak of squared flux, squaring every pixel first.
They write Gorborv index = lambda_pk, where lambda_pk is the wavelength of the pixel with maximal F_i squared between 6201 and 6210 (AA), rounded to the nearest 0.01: 6201.86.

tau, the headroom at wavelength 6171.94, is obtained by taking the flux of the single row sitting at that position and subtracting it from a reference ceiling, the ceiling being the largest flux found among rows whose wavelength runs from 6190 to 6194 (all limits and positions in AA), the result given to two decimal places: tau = -0.10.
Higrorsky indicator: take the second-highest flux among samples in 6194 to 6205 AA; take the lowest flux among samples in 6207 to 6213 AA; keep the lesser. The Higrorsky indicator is 1.18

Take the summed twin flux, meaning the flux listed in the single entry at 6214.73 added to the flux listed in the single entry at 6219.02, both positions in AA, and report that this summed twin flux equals 2.21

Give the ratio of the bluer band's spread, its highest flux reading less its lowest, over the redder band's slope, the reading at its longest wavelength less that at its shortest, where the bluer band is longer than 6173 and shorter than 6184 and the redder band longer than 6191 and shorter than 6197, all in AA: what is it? -1.8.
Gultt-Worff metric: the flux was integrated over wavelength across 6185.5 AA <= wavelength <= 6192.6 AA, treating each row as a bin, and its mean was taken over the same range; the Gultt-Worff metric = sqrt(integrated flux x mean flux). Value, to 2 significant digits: 3.2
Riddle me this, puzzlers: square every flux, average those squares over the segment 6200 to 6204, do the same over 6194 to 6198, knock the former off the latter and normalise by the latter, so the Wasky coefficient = -0.38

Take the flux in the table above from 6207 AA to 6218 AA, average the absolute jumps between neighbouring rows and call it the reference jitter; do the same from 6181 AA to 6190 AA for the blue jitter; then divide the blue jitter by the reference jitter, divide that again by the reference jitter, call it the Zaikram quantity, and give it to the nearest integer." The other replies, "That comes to 29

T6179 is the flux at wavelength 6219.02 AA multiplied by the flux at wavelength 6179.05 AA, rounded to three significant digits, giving 1.38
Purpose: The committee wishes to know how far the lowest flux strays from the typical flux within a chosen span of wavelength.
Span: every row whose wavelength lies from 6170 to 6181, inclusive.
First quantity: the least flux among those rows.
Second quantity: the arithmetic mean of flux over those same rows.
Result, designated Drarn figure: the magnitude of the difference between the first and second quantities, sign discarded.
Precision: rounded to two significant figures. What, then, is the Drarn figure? 0.054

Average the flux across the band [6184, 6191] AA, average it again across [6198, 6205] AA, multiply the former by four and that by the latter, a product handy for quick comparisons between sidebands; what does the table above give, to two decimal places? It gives 6.48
